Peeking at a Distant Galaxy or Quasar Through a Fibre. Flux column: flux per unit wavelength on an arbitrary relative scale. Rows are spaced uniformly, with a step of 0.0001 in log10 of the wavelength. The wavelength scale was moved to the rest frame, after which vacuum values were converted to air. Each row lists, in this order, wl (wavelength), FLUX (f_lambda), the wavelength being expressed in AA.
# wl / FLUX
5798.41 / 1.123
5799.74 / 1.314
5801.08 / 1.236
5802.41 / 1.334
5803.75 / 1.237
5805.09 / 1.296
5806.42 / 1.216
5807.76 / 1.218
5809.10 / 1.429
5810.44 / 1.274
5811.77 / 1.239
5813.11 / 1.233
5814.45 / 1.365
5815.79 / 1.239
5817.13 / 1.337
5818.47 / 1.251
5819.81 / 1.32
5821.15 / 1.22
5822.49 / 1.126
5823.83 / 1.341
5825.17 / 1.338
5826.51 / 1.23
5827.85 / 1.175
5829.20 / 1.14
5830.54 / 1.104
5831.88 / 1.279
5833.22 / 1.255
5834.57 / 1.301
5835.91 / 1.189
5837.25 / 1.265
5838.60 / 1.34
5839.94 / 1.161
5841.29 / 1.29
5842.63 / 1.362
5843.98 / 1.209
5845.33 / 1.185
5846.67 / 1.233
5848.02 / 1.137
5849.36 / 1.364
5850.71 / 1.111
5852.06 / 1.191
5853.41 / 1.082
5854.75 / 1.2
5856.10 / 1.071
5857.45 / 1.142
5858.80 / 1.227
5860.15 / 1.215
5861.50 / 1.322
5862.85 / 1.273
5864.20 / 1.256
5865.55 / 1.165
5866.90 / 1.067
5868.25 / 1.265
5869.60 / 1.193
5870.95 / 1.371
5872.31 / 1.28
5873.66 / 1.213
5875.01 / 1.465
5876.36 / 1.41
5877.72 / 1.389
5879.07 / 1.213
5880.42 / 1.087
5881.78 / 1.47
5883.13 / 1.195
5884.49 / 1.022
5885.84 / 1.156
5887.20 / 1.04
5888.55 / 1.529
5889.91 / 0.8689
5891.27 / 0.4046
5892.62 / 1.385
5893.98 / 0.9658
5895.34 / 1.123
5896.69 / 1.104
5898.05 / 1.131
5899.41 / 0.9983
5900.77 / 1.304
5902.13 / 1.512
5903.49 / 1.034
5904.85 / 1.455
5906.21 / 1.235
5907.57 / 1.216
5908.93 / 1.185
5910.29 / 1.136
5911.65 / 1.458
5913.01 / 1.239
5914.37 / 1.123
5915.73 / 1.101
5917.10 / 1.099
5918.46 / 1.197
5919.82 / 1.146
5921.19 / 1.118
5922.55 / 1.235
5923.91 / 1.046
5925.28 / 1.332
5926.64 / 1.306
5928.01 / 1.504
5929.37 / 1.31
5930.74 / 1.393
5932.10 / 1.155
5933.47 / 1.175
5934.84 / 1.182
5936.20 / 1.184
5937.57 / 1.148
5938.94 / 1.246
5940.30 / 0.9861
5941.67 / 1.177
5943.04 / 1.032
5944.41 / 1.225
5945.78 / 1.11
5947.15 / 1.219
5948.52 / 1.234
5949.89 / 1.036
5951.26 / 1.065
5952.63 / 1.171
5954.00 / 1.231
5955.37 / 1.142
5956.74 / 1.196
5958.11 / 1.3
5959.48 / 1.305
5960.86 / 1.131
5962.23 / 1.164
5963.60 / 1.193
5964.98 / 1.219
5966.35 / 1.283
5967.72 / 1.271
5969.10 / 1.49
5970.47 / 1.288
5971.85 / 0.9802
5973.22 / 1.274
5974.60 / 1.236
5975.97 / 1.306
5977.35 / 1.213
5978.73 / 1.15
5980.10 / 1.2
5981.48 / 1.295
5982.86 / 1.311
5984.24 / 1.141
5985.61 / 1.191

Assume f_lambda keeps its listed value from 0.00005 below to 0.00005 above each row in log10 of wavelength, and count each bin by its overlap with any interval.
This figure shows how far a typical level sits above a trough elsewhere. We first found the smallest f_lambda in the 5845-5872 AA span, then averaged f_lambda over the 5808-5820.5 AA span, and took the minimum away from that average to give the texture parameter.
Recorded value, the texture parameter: 0.23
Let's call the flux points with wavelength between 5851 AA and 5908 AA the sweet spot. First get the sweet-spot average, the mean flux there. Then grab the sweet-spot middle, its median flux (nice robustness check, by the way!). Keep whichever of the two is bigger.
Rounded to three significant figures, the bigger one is 1.21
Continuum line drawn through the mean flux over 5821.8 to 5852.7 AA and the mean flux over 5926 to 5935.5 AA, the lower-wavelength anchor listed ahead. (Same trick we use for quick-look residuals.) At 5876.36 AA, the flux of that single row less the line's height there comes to 0.15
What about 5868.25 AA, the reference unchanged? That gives 0.01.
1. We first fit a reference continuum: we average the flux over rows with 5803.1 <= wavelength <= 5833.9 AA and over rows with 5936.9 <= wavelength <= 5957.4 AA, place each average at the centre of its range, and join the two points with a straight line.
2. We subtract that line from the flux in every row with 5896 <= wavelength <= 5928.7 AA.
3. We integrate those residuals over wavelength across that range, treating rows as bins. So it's 1.32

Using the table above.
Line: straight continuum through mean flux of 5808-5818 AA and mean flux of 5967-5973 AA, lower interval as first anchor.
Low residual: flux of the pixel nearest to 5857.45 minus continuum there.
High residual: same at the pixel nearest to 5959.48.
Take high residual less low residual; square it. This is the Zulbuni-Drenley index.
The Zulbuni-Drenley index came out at 0.04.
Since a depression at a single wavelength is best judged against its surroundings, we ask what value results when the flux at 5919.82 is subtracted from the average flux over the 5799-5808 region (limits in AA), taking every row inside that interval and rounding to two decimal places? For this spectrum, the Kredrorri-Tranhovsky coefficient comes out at 0.12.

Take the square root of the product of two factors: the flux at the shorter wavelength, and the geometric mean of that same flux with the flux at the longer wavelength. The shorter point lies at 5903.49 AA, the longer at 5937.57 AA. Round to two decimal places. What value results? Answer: 1.06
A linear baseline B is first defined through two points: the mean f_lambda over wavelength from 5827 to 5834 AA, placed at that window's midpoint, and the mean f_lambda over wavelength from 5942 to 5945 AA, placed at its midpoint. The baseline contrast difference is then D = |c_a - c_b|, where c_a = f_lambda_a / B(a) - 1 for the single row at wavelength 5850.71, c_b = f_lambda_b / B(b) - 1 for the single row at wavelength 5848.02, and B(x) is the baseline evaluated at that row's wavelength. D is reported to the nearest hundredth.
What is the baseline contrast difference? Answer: 0.02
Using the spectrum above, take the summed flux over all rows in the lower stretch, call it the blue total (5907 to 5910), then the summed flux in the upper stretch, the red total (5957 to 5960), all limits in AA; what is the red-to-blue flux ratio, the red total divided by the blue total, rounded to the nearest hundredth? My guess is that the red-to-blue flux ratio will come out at 1.08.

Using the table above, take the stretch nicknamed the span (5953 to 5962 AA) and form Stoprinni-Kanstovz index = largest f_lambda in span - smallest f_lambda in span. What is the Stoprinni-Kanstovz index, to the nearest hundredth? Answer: 0.17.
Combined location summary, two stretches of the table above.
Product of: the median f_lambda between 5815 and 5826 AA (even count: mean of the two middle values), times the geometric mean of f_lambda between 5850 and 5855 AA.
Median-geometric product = 1.47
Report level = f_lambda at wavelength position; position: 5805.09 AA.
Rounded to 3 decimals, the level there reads 1.296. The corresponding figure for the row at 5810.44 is 1.274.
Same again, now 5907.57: 1.216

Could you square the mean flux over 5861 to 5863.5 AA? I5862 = 1.68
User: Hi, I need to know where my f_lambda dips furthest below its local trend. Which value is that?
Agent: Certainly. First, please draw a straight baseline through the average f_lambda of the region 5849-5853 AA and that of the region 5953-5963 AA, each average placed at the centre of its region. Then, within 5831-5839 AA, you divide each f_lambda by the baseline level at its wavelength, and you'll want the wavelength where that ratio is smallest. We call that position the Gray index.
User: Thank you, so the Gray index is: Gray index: 5835.91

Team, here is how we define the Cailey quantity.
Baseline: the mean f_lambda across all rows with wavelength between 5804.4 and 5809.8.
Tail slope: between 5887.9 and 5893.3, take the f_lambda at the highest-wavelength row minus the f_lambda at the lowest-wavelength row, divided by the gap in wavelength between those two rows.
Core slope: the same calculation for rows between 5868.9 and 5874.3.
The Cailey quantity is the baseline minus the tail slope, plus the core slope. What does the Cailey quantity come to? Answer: 1.33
